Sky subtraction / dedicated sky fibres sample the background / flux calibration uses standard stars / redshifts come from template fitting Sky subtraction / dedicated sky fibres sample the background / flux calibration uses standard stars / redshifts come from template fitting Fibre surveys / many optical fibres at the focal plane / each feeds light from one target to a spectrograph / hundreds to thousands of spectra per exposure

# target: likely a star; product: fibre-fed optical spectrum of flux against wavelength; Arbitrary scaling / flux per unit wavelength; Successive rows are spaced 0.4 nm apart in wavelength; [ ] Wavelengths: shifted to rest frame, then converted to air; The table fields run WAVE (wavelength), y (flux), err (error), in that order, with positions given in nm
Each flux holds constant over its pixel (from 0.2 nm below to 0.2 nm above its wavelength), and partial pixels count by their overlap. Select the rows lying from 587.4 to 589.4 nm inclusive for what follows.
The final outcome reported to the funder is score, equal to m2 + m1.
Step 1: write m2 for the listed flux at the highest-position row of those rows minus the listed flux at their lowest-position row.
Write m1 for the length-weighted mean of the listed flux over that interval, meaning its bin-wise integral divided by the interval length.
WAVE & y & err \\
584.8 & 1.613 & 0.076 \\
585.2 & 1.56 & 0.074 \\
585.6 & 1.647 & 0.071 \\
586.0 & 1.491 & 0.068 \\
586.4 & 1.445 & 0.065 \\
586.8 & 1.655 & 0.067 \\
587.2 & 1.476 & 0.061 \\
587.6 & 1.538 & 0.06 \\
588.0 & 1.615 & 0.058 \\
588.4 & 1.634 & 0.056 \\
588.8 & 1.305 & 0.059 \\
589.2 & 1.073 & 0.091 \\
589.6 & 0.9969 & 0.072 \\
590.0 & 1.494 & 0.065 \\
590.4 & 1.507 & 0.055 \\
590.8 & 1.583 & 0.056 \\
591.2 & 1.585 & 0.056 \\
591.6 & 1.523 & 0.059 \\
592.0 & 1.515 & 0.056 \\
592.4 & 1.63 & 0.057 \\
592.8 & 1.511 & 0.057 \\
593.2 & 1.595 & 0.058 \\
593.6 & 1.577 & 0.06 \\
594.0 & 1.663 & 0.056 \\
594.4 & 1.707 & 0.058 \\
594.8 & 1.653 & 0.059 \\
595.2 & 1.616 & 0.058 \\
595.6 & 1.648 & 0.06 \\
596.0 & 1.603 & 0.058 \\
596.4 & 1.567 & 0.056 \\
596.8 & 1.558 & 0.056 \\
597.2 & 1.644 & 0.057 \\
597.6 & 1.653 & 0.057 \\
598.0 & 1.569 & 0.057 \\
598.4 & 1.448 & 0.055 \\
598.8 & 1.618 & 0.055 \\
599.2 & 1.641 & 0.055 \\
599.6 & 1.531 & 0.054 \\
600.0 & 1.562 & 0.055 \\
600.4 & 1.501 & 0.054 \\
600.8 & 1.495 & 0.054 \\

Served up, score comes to 0.97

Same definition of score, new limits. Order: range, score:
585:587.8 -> 1.52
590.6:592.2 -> 1.48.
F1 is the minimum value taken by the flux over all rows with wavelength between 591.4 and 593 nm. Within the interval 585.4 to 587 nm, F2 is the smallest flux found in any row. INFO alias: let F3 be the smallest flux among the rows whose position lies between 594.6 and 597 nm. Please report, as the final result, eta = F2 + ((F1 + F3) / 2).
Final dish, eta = 2.98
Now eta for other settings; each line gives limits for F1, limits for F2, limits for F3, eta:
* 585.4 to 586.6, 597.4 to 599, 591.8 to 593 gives 2.93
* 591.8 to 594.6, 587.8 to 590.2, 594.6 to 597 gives 2.53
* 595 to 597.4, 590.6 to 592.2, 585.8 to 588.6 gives 3.02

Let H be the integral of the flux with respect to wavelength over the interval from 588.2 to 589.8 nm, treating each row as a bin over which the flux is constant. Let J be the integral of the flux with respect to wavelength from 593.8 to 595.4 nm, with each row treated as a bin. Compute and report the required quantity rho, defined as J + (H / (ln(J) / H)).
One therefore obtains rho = 6.8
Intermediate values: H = 2.00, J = 2.66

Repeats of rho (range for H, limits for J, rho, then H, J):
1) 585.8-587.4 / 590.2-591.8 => 9.0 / 2.43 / 2.48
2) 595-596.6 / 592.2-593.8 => 9.7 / 2.57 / 2.53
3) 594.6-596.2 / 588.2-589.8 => 11.8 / 2.61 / 2.00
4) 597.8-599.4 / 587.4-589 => 9.5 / 2.51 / 2.44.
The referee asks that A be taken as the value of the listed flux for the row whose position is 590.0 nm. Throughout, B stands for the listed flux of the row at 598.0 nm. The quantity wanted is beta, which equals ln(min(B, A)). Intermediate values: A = 1.494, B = 1.569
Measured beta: 0.40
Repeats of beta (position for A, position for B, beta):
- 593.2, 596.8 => 0.44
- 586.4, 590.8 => 0.37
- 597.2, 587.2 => 0.39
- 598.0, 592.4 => 0.45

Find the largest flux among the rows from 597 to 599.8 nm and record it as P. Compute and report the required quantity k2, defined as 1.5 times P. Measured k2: 2.48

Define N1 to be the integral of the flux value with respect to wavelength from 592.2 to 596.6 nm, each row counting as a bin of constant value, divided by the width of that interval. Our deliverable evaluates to 1.62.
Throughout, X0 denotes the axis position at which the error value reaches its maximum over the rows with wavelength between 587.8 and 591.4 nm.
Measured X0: 589.2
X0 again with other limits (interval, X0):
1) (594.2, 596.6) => 595.6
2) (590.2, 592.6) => 591.6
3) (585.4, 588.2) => 585.6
